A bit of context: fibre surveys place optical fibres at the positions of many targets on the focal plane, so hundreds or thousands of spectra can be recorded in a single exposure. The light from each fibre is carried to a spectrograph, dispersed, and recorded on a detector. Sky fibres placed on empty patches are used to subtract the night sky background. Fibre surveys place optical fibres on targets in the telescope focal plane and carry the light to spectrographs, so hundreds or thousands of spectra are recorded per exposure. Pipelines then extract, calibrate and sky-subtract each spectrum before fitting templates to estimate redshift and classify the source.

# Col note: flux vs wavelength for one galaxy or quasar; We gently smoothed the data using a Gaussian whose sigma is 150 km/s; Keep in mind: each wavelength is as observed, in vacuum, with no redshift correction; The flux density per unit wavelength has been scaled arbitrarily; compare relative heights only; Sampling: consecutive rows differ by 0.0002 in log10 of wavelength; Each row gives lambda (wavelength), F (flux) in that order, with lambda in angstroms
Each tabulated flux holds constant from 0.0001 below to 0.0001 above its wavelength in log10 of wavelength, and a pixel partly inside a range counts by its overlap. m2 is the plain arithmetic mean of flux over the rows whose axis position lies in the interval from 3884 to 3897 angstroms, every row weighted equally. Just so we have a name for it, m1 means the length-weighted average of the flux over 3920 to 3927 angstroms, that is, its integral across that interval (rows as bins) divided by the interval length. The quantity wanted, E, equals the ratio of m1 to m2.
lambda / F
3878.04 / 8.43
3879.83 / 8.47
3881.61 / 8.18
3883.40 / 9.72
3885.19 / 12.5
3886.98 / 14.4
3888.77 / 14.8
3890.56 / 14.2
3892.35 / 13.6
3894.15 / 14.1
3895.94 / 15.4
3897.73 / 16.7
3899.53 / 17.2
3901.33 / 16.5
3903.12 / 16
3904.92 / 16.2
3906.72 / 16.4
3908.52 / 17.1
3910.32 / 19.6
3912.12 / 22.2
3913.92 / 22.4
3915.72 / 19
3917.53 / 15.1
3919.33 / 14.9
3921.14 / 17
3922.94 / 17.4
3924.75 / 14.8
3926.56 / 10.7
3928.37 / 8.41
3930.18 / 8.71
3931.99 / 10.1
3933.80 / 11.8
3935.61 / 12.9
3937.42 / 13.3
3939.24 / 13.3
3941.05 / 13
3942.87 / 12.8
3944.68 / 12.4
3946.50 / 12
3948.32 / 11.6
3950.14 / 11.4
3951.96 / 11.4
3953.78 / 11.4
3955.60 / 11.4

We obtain 1.1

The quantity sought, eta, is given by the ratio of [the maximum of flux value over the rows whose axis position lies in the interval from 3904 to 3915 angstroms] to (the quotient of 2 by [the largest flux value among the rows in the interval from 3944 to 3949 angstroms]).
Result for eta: 139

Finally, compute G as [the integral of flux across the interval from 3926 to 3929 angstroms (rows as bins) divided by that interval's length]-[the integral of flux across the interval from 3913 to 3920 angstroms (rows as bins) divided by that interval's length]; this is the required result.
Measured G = -8.4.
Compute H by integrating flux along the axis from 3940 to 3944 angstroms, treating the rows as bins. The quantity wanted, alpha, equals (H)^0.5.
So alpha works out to 7.2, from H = 52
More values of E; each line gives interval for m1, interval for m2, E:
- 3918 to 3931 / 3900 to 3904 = 0.8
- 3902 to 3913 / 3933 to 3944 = 1.4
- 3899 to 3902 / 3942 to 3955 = 1.4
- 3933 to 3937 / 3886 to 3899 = 0.8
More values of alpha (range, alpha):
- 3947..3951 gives 6.8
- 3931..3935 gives 6.7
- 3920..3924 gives 8.2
